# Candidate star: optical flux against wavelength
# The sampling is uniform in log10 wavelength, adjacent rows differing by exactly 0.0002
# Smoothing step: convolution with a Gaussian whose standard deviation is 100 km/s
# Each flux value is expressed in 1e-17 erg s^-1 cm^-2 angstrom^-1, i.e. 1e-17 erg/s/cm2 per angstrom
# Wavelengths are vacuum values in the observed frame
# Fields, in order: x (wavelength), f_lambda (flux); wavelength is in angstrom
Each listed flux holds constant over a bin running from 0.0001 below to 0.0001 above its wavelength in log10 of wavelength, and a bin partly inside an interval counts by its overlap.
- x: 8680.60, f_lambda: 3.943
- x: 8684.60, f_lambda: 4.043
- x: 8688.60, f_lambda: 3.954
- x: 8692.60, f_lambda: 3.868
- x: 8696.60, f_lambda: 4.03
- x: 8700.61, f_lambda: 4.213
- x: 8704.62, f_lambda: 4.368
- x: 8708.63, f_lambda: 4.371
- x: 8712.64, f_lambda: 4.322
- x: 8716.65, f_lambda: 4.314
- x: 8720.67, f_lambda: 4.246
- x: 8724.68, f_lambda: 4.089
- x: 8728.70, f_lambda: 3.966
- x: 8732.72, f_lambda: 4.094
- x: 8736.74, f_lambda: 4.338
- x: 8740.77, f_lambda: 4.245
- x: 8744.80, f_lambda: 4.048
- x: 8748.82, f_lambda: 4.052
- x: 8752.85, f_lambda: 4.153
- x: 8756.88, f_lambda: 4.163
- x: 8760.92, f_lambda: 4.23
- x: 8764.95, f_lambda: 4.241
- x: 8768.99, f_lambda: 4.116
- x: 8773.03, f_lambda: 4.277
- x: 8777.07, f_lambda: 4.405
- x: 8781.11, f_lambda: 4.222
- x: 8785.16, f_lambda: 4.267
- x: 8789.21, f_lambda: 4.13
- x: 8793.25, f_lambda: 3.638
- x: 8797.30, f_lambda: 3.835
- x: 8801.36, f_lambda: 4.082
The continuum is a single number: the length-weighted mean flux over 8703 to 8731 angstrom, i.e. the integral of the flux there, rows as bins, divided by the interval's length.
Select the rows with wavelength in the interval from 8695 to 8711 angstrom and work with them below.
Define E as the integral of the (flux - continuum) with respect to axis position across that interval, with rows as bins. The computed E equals 0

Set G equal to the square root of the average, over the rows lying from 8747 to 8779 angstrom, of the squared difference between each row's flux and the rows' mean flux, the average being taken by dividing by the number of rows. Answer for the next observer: 0.102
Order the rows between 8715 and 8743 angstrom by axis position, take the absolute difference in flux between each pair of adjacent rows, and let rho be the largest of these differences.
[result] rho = 0.244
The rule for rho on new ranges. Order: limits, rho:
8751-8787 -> 0.183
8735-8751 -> 0.197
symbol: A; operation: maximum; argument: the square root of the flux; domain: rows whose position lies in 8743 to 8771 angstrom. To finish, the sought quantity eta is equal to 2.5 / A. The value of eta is 1.21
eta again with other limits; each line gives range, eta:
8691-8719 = 1.20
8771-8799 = 1.19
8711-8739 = 1.20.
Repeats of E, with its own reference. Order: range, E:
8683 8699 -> -4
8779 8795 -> -3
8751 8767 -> -1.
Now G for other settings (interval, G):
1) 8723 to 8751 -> 0.119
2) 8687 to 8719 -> 0.188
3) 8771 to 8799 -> 0.254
